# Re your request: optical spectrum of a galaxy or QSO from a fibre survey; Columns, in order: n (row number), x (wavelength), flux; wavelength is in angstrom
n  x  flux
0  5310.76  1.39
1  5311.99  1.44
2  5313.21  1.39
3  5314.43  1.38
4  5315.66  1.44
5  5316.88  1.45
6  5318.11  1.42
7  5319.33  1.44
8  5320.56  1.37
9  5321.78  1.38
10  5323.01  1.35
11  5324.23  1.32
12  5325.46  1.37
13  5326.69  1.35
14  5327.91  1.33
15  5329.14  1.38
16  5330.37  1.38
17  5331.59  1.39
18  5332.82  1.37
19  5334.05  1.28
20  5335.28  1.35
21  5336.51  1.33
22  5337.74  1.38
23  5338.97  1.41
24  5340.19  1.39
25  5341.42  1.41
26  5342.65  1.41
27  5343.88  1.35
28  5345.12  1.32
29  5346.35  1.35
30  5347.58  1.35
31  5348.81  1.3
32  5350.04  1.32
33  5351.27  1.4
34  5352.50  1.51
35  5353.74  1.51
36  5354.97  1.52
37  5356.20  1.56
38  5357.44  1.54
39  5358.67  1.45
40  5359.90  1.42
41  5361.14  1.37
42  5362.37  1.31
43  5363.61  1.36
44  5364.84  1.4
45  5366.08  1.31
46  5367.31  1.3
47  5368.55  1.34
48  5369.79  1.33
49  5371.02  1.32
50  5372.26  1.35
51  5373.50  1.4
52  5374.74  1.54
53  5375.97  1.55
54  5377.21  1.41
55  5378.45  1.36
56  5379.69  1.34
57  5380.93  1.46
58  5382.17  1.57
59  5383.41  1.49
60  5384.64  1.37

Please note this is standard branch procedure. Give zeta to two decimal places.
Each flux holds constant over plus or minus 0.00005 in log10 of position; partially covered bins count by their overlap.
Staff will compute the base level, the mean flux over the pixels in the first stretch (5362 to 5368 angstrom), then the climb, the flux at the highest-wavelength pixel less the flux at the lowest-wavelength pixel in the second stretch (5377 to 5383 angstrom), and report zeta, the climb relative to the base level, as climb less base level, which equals -1.18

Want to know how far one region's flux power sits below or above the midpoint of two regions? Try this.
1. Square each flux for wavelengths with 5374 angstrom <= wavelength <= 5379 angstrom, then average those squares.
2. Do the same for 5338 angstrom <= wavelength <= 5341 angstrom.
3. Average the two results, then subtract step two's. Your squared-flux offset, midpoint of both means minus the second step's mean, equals 0.10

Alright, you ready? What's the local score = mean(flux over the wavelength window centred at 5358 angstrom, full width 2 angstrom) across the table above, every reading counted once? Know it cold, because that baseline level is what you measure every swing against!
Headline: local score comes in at 1.50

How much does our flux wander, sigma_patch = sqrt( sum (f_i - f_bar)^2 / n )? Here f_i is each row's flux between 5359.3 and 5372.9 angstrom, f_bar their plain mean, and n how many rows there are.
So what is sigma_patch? 0.037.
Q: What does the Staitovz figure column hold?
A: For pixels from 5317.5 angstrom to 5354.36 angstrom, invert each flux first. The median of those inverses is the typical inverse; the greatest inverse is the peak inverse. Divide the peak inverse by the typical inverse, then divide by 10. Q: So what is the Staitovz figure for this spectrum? 0.1070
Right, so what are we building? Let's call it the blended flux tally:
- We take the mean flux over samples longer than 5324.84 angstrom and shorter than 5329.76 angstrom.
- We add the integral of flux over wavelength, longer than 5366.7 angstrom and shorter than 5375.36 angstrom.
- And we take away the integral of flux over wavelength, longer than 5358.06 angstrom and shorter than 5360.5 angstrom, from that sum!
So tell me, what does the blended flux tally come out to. 9.7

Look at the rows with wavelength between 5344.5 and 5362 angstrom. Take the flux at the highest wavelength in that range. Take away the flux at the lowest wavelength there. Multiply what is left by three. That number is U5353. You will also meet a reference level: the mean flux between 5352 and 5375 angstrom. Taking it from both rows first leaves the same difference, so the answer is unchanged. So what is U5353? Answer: 0.15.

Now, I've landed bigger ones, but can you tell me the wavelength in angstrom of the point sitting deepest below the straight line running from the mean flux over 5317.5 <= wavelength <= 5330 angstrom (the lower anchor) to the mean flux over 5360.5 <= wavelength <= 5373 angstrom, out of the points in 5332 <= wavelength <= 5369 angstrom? 5334.05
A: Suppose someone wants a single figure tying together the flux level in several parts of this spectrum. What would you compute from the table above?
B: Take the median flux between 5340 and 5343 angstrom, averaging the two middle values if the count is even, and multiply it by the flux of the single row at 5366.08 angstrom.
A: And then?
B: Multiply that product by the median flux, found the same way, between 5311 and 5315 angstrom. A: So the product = 2.57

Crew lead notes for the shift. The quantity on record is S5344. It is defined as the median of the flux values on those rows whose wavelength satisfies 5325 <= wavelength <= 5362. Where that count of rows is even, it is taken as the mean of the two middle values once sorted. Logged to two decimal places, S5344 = 1.38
